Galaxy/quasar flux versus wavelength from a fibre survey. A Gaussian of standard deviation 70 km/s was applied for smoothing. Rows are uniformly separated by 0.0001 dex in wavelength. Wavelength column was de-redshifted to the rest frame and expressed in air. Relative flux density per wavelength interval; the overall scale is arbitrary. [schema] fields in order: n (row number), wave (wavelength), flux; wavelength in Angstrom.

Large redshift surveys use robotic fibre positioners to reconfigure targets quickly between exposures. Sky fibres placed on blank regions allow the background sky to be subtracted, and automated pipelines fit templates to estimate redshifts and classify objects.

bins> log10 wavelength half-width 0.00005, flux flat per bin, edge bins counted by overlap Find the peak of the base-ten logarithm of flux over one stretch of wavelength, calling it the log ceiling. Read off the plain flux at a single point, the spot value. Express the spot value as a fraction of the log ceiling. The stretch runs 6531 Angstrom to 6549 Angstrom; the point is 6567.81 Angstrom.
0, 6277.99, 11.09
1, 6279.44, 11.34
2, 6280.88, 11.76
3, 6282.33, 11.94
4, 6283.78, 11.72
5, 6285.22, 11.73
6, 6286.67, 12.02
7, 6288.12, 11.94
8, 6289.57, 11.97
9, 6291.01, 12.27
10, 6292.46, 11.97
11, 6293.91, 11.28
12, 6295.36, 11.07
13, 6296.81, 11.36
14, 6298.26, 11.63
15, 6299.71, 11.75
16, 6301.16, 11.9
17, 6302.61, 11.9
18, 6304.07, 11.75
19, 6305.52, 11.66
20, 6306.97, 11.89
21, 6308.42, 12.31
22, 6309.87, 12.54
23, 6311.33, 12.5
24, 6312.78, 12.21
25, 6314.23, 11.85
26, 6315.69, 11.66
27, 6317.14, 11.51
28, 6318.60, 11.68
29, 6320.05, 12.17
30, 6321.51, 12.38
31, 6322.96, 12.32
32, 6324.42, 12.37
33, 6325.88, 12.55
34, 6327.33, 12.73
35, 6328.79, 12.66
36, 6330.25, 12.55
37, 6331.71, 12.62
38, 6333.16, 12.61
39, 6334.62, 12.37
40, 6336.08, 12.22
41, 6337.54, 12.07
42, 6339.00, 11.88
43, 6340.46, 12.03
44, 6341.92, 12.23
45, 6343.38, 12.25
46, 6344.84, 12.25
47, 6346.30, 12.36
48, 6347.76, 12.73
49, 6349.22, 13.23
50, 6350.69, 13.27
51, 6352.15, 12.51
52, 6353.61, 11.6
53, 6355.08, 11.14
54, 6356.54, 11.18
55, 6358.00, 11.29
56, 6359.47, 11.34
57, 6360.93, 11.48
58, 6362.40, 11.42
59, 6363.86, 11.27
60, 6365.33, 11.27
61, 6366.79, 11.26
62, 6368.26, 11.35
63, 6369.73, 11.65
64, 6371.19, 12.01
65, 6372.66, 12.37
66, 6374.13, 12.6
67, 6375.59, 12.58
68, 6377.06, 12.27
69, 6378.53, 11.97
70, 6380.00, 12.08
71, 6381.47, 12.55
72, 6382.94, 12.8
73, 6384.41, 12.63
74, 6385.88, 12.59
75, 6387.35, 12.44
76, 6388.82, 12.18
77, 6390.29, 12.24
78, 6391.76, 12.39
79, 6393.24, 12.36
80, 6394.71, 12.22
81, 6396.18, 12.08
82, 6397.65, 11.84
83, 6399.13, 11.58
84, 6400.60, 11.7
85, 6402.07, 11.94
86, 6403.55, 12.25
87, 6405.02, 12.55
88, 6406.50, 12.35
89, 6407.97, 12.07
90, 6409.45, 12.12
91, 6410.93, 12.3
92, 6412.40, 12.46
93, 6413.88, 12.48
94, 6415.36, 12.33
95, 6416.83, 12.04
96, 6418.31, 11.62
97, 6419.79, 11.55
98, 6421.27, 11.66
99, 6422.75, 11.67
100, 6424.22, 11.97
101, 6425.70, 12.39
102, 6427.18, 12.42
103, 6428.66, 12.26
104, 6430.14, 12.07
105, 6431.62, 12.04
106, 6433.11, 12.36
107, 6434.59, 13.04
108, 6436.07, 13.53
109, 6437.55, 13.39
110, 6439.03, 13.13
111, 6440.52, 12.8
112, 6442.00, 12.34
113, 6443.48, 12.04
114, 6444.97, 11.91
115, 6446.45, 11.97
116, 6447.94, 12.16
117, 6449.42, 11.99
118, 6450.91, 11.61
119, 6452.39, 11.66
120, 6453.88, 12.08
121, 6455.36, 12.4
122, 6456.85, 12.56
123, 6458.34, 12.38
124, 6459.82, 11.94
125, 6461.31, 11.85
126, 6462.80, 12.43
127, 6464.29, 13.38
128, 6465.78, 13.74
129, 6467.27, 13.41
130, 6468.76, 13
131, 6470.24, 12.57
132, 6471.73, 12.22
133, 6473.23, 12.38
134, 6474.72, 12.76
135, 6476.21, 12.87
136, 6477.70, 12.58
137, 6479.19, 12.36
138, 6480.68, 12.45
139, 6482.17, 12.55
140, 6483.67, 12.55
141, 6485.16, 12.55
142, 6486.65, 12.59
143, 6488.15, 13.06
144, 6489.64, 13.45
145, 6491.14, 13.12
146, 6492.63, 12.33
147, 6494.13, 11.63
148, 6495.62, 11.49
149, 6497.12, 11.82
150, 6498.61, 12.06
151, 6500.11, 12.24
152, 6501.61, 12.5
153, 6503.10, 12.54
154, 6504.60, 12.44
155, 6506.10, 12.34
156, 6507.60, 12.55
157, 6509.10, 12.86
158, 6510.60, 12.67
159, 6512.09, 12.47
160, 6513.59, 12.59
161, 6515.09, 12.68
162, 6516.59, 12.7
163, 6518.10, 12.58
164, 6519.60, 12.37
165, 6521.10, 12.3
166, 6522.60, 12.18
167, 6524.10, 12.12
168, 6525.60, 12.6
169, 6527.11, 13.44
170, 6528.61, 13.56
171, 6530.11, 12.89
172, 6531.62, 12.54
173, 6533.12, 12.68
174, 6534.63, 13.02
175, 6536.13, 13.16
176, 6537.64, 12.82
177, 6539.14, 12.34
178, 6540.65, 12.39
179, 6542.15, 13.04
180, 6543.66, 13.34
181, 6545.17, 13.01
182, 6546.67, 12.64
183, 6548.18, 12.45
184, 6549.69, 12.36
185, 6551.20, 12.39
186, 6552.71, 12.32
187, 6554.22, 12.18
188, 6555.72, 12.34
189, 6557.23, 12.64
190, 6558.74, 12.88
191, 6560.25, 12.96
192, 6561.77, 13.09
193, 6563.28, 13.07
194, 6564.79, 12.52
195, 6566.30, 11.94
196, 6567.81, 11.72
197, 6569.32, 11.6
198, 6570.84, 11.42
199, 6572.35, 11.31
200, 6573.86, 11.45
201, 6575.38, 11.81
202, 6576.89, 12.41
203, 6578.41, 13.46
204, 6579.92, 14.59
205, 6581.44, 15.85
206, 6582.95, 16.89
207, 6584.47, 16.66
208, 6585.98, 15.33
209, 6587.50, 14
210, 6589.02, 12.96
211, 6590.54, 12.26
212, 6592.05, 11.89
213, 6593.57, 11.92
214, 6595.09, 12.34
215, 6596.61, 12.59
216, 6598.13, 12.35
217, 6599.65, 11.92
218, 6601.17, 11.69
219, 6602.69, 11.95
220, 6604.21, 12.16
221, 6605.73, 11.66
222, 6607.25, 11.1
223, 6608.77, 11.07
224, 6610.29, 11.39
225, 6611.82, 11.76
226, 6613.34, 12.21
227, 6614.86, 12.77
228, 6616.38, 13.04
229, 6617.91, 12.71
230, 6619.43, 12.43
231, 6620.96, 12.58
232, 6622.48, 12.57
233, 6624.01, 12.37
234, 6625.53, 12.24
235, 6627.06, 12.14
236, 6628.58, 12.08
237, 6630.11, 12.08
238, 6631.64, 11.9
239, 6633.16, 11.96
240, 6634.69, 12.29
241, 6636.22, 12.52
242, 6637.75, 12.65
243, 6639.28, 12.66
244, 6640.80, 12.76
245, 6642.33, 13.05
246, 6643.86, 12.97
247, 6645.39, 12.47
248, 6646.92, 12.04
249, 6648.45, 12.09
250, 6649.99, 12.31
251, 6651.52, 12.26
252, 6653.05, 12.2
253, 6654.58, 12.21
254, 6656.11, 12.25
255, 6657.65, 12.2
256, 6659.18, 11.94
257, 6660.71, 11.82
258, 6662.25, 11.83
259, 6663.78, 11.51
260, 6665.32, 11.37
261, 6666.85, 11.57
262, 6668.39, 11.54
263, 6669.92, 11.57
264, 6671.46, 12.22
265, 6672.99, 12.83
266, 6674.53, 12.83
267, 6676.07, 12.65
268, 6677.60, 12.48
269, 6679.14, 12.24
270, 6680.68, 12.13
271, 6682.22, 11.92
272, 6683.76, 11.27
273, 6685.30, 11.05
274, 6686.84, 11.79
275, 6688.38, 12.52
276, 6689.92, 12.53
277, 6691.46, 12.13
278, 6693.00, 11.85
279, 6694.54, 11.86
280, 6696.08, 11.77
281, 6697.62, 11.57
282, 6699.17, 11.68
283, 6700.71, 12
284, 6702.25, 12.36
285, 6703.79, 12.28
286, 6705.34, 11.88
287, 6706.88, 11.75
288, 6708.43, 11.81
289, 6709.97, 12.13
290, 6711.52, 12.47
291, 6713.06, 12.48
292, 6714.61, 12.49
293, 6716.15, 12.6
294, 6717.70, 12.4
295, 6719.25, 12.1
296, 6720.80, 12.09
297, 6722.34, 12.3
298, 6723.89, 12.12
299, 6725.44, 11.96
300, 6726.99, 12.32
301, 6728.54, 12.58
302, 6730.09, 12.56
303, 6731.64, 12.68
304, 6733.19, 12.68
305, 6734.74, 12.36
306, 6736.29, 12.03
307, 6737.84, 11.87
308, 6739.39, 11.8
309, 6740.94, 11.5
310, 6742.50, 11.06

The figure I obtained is 10.4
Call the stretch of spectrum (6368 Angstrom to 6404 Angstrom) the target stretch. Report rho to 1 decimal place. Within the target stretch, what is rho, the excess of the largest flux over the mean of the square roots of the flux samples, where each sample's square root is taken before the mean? 9.3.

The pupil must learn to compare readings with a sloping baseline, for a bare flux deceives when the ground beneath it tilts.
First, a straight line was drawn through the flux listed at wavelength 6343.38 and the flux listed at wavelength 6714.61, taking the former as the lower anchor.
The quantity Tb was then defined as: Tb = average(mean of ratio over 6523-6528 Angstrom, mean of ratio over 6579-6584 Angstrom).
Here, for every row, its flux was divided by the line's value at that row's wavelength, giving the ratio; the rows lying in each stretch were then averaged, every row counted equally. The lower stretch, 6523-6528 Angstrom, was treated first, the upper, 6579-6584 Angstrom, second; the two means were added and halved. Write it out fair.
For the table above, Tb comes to 1.15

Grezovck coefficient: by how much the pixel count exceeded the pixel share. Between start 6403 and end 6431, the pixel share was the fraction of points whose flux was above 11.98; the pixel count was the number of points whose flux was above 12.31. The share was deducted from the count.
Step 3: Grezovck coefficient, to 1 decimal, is 6.3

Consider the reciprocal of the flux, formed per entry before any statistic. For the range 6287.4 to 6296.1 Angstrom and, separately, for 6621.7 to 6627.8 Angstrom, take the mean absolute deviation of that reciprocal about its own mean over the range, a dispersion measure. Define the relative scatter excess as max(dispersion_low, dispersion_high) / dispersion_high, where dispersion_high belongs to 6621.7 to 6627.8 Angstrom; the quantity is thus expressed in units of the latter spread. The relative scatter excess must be 3.1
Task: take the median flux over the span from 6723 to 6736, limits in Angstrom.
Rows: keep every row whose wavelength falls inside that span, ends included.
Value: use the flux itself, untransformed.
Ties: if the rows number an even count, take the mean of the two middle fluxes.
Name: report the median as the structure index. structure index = 12.5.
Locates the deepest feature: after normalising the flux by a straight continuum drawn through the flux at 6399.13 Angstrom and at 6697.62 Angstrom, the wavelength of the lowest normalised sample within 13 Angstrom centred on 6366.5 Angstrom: 6366.79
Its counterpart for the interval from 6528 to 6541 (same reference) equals 6539.14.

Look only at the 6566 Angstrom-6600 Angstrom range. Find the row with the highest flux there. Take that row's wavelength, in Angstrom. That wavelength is 6582.95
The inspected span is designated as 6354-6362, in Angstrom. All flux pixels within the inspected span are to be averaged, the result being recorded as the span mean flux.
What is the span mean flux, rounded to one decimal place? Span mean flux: 11.3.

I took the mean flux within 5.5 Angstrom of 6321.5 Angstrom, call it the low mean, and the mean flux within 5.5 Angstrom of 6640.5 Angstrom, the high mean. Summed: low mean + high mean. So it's 24.9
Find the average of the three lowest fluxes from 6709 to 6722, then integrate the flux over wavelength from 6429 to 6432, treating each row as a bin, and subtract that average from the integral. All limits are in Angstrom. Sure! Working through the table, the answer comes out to 24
